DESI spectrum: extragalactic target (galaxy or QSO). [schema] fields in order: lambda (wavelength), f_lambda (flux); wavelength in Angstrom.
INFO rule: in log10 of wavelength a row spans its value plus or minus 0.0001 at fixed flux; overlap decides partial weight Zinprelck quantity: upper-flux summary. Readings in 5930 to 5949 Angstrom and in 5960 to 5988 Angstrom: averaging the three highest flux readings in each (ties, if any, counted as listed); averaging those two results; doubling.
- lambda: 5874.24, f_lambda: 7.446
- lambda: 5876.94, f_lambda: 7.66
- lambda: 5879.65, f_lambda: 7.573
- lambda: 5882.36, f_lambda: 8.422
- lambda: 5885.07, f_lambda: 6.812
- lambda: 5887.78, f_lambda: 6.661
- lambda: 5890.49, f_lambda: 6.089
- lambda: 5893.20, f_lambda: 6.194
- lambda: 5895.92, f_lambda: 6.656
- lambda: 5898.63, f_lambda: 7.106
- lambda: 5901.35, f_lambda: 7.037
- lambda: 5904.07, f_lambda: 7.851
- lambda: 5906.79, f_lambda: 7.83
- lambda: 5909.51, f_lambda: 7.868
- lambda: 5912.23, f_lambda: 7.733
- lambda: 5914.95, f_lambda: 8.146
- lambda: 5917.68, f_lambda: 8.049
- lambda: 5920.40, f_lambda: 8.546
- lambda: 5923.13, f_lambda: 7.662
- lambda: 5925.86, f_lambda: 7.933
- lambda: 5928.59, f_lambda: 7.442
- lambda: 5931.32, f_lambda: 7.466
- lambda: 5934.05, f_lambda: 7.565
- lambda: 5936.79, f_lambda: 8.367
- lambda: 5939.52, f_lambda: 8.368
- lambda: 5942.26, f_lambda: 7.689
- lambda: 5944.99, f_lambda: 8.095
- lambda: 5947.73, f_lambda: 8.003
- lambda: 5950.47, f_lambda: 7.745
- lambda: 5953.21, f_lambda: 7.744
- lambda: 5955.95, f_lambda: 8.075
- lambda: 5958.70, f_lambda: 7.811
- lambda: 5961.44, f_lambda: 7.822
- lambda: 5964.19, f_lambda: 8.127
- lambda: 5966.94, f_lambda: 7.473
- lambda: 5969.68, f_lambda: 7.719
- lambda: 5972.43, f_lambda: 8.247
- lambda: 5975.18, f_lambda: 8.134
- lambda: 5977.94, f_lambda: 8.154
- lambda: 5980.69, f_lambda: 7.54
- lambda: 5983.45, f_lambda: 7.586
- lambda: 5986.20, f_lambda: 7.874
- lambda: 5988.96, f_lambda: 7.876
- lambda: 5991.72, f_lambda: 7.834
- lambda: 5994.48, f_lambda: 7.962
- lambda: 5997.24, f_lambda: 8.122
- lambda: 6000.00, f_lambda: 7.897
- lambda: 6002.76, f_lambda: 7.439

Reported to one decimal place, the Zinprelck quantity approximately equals 16.5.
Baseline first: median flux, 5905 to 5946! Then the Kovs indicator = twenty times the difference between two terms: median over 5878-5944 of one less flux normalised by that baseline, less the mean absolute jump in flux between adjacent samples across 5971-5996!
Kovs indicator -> -2.6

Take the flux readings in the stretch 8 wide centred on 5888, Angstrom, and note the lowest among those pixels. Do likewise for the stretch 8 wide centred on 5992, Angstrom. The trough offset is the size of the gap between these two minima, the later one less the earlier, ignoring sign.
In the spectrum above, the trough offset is 1.7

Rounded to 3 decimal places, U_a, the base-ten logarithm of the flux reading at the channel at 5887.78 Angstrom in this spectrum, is 0.824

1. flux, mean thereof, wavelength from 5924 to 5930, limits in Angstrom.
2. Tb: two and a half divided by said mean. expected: 0.325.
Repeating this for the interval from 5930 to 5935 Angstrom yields 0.333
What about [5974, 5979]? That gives 0.307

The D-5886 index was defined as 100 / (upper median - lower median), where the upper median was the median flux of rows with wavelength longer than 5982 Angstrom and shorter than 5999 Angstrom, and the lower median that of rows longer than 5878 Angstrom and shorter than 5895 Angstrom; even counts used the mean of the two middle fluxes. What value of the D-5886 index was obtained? 88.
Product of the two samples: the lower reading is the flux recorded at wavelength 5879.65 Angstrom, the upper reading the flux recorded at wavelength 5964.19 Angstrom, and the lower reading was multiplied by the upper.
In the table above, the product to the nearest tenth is 61.5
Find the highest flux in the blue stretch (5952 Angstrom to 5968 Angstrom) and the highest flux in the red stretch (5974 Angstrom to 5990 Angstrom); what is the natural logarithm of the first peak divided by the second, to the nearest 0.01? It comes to 0.00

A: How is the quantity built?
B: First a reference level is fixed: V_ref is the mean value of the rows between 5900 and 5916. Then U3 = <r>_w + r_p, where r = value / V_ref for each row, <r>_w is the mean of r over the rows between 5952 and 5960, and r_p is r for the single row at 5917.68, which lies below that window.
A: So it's 2.06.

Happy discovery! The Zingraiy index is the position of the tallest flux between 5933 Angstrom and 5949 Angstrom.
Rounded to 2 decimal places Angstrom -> 5939.52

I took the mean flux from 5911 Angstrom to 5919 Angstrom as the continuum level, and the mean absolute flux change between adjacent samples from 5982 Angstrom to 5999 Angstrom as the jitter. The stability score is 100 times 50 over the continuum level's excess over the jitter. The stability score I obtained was 637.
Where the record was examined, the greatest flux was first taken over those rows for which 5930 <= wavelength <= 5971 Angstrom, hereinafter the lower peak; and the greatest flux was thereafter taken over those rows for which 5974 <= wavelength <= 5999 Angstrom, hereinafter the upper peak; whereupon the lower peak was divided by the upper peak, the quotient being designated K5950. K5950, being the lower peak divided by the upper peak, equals 1.03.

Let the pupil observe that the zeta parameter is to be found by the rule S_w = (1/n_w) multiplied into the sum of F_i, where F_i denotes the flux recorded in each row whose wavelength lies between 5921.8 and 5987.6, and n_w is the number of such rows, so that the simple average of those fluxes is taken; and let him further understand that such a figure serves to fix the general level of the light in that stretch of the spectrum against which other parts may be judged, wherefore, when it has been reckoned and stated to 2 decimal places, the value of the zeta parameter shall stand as 7.86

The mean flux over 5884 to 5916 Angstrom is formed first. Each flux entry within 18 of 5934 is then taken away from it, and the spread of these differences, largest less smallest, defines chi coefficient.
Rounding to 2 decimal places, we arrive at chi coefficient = 1.10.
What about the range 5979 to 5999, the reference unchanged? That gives 0.58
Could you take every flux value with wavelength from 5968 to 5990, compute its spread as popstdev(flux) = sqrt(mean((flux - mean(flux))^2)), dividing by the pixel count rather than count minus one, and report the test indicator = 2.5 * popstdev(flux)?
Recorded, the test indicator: 0.6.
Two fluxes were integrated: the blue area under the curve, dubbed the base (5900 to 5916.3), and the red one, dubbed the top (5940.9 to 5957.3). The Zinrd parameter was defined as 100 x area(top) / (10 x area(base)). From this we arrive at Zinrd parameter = 10.3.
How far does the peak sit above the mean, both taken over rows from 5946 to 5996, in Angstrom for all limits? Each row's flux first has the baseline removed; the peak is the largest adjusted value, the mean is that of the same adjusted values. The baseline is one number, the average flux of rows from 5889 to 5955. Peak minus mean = 0.37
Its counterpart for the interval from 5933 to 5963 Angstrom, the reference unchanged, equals 0.43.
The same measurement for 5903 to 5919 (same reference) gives 0.23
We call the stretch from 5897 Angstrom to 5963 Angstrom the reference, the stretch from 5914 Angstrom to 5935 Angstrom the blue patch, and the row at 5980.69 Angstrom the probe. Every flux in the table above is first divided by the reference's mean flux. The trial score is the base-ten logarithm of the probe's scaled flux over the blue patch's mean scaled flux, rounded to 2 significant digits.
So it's -0.018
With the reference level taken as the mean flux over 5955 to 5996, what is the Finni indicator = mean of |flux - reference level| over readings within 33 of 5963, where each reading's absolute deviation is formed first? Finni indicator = 0.22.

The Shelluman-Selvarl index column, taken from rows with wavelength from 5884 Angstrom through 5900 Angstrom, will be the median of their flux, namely 6.66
